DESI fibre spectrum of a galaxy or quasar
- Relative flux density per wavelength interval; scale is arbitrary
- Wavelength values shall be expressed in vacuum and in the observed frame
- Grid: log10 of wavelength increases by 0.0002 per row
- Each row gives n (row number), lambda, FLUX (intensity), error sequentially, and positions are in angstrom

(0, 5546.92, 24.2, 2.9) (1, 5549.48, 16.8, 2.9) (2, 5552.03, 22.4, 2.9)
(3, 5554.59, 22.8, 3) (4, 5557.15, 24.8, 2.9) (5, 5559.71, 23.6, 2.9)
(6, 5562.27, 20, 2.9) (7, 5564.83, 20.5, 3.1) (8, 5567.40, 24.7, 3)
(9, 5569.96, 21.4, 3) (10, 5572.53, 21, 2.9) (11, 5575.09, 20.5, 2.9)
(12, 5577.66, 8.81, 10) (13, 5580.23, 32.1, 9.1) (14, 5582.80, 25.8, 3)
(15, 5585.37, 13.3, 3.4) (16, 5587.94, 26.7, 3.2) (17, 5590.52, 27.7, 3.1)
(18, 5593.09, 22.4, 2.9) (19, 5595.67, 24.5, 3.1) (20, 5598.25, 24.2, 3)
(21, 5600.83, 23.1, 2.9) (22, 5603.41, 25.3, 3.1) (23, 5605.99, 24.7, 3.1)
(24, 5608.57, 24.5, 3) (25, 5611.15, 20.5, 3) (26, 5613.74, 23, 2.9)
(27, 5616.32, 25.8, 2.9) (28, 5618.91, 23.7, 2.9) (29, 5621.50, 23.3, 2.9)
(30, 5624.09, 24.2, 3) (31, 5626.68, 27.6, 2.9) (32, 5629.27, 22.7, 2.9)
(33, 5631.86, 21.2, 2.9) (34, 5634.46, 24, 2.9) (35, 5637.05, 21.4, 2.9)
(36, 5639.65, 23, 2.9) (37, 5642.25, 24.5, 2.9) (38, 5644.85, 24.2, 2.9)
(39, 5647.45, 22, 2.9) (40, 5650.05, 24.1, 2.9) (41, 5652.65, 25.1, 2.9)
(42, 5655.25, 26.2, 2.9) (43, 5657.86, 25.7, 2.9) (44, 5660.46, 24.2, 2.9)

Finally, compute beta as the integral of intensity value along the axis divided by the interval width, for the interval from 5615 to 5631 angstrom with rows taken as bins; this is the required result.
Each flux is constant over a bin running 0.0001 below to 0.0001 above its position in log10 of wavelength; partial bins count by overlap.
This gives 24.5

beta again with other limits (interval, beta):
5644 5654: 23.9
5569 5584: 21.6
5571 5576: 20.8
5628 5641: 22.5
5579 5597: 24.6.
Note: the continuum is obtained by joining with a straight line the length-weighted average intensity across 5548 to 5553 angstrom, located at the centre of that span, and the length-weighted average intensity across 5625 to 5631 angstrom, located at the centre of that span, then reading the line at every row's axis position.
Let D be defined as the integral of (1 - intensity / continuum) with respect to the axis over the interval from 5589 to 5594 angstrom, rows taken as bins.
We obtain -0.7 angstrom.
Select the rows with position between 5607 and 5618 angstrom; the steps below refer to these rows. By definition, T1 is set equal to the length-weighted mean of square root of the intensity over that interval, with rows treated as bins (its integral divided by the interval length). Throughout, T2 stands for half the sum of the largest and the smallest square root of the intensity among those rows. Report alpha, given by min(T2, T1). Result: 4.80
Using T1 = 4.84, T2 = 4.80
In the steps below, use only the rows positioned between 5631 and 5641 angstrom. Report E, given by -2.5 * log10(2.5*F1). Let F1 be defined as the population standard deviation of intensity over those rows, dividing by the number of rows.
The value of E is -1.2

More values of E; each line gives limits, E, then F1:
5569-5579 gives -2.8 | 5.3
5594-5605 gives -0.7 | 0.8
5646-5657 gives -1.5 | 1.5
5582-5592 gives -2.9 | 5.9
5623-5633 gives -1.9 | 2.4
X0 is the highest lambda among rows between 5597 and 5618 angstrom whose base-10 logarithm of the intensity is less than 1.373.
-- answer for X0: 5613.74 angstrom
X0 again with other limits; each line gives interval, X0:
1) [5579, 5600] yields 5593.09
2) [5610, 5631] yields 5629.27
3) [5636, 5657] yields 5647.45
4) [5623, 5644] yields 5639.65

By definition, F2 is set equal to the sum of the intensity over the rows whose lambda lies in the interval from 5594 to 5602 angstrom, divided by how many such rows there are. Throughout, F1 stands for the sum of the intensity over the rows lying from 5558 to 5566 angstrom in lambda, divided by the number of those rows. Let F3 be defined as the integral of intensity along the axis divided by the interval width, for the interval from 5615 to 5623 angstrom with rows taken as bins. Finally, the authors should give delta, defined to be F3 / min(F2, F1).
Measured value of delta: 1.14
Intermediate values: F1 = 21.4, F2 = 23.9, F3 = 24.3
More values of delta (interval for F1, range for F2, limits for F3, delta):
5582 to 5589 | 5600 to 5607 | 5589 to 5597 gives 1.13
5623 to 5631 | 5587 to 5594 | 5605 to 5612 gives 0.94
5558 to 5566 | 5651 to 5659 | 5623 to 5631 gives 1.15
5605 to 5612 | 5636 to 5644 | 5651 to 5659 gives 1.11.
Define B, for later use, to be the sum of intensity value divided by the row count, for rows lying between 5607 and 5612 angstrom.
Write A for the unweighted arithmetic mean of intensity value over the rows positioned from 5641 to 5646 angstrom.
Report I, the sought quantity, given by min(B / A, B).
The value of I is 0.92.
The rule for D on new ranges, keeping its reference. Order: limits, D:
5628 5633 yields 0.6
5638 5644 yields 0.5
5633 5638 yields 0.5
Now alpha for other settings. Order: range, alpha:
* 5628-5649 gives 4.78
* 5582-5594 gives 4.45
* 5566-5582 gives 4.32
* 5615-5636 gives 4.90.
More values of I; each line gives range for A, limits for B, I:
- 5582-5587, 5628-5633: 1.12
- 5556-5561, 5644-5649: 0.95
